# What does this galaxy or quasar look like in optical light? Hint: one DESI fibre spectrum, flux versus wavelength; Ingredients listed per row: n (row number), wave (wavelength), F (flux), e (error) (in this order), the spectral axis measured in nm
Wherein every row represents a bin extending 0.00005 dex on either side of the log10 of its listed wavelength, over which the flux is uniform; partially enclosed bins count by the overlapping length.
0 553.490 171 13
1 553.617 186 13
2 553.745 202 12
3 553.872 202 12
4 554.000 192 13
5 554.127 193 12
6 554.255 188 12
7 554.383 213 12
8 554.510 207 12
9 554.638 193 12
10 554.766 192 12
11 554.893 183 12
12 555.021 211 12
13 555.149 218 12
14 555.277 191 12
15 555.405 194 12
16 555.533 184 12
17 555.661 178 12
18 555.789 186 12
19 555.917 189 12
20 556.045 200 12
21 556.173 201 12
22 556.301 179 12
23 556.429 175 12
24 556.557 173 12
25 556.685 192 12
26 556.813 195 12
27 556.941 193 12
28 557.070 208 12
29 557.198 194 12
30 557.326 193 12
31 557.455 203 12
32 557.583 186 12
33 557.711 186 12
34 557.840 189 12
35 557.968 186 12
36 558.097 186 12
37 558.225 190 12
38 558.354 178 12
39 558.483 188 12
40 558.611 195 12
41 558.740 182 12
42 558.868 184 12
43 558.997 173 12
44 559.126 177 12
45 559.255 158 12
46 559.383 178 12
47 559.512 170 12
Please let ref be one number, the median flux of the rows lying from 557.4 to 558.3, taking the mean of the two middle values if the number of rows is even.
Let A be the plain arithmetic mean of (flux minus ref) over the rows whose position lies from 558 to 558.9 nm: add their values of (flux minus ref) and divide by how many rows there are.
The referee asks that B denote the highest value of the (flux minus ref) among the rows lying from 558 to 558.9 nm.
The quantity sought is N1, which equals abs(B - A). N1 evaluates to 9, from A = 0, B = 9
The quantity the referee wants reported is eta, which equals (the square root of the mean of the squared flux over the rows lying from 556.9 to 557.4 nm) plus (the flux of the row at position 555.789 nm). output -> 383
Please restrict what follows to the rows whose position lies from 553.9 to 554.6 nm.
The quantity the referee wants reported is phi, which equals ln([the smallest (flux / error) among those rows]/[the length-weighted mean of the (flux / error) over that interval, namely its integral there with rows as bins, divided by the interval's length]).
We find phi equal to -0.10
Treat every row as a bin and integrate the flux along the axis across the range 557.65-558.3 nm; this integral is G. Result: 122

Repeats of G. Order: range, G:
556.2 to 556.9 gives 129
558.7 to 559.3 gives 105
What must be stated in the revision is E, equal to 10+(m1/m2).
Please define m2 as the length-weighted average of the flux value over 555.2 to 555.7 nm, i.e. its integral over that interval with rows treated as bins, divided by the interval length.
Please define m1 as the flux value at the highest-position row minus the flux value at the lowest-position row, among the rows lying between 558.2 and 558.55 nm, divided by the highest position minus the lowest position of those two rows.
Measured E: 10.0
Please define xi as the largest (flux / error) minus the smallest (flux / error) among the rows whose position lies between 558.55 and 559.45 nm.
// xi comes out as 3.1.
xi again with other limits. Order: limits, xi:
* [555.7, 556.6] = 2.3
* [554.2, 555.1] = 2.5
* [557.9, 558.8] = 1.4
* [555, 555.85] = 3.3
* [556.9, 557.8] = 1.8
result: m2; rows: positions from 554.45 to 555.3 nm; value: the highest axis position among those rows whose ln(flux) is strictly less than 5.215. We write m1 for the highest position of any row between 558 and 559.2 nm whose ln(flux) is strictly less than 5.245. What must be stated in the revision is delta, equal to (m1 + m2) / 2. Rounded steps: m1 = 559.126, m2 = 554.893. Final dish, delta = 557.01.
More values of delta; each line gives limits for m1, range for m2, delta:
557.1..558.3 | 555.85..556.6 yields 557.33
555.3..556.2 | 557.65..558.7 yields 557.14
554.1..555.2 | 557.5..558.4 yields 556.62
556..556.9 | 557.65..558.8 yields 557.65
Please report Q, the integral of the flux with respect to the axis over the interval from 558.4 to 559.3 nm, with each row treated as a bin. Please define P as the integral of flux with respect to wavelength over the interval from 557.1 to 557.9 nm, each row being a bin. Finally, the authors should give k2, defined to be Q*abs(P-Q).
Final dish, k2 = 1277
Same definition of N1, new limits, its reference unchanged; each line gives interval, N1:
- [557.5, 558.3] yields 3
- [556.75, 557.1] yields 9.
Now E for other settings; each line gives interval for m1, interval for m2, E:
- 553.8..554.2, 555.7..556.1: 9.8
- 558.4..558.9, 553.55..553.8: 9.9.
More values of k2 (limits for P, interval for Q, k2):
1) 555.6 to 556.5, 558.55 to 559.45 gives 1265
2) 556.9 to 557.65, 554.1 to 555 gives 5229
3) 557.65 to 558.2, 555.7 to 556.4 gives 3989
